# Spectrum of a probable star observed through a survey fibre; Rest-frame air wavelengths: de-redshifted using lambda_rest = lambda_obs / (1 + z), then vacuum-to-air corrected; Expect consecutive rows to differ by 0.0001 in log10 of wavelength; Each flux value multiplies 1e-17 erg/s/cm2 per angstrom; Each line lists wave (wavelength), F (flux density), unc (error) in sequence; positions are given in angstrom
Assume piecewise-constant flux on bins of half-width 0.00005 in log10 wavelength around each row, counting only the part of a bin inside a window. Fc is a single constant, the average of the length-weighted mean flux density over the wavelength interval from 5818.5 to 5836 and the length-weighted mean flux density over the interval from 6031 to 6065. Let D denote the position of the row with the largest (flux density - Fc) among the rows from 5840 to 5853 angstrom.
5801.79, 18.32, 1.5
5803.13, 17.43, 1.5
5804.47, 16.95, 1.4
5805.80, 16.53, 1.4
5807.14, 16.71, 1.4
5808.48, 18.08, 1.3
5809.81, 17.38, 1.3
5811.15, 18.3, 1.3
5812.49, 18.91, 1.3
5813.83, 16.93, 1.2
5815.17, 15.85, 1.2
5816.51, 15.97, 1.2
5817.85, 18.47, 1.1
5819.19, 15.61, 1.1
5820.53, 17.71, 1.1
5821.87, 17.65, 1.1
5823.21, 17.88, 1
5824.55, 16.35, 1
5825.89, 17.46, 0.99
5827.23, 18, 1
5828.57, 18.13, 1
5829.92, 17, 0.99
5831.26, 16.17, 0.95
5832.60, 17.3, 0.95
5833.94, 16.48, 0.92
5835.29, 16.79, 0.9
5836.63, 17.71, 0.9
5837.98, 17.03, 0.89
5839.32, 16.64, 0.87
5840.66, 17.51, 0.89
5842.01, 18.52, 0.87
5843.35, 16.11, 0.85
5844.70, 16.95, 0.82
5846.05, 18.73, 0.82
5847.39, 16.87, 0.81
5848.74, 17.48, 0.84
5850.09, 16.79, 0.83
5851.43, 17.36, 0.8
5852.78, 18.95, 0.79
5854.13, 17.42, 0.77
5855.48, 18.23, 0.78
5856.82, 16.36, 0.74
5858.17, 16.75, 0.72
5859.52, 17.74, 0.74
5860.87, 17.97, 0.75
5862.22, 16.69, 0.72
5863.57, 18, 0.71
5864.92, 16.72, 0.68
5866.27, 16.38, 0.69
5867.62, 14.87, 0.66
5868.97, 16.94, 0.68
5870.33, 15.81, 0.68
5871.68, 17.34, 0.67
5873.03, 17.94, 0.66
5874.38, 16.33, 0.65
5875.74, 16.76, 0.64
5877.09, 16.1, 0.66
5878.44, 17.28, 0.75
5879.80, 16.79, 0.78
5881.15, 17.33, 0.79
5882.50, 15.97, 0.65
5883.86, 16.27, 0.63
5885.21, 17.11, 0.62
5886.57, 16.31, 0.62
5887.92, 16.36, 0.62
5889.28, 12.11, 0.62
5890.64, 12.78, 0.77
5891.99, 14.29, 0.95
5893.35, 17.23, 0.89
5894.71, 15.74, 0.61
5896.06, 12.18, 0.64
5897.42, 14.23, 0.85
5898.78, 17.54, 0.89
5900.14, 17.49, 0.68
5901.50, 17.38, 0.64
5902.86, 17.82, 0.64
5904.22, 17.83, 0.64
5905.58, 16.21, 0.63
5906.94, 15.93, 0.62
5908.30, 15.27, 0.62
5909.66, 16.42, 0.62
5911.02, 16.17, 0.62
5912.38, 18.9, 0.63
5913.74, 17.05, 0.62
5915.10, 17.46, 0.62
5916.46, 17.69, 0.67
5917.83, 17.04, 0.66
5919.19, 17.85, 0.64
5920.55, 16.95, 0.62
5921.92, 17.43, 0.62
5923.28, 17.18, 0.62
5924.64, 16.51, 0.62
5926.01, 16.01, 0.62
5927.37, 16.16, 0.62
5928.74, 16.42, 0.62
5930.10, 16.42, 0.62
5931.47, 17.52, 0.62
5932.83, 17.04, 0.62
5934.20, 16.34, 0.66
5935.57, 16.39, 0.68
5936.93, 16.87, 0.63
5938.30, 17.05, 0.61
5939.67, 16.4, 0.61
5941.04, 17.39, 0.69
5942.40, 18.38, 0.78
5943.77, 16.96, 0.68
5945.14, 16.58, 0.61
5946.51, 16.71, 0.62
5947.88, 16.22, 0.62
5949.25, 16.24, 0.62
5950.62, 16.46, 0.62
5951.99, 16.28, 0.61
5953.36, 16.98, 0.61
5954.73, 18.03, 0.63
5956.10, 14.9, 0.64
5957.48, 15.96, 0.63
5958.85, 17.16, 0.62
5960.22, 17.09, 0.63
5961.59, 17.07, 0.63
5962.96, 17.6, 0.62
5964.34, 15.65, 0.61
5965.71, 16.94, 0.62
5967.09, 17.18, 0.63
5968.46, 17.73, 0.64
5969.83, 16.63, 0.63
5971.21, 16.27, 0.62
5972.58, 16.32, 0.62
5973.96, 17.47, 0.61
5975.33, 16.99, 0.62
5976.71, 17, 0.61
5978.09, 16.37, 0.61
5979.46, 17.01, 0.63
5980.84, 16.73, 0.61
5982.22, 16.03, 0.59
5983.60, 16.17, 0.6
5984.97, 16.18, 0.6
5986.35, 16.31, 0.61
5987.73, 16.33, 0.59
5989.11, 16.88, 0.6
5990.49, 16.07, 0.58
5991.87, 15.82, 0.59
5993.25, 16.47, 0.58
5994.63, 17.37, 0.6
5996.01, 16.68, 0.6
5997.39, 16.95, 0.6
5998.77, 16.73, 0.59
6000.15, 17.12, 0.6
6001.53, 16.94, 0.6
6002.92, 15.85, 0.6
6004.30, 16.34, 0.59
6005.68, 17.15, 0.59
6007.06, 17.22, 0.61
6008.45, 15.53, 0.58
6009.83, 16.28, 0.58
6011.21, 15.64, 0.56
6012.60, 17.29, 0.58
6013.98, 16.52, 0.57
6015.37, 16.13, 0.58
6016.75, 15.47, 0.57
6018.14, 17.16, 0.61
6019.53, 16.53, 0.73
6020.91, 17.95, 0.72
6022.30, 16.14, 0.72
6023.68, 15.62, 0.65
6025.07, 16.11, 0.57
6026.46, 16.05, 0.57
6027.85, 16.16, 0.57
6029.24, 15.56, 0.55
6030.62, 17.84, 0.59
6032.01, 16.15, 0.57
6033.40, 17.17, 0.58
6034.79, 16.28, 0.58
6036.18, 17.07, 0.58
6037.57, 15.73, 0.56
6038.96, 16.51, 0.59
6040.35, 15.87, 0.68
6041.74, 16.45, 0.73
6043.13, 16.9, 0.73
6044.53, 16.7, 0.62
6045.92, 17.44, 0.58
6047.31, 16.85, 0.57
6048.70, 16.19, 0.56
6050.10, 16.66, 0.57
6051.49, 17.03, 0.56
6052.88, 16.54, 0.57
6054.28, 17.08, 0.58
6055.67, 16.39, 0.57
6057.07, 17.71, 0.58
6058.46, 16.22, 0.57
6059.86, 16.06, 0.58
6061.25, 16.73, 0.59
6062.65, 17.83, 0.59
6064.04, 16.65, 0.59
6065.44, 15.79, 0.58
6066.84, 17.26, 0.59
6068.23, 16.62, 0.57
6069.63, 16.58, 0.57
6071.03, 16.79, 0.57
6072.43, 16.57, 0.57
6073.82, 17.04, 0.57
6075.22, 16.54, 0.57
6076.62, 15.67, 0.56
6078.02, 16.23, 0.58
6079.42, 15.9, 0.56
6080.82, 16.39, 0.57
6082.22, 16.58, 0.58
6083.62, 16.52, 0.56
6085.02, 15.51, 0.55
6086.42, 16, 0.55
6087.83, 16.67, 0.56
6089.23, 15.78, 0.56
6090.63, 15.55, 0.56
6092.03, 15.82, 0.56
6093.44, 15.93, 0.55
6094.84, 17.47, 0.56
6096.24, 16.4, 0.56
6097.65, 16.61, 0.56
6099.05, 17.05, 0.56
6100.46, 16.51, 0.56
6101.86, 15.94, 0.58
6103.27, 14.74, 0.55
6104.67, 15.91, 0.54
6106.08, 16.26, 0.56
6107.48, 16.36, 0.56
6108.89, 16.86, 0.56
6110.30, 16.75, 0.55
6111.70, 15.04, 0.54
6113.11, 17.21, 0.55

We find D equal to 5852.78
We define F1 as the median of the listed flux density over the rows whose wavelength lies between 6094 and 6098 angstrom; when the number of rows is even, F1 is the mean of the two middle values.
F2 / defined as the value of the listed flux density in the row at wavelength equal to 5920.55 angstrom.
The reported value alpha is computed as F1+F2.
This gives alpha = 33.6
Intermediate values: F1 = 16.61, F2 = 16.95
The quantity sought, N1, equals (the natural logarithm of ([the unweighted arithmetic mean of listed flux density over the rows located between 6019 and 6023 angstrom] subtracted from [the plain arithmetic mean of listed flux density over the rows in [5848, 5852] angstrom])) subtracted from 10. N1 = 11.1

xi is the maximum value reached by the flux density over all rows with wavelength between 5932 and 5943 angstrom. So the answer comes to 18.38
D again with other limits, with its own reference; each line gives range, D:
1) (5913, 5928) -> 5919.19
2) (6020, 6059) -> 6020.91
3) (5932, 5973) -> 5942.40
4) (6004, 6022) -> 6020.91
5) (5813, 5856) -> 5852.78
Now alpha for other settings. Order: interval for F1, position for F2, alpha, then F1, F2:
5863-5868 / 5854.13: 34.0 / 16.55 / 17.42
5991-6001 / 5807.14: 33.4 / 16.73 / 16.71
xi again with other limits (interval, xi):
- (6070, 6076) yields 17.04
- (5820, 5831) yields 18.13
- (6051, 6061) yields 17.71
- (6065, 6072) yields 17.26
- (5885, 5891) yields 17.11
